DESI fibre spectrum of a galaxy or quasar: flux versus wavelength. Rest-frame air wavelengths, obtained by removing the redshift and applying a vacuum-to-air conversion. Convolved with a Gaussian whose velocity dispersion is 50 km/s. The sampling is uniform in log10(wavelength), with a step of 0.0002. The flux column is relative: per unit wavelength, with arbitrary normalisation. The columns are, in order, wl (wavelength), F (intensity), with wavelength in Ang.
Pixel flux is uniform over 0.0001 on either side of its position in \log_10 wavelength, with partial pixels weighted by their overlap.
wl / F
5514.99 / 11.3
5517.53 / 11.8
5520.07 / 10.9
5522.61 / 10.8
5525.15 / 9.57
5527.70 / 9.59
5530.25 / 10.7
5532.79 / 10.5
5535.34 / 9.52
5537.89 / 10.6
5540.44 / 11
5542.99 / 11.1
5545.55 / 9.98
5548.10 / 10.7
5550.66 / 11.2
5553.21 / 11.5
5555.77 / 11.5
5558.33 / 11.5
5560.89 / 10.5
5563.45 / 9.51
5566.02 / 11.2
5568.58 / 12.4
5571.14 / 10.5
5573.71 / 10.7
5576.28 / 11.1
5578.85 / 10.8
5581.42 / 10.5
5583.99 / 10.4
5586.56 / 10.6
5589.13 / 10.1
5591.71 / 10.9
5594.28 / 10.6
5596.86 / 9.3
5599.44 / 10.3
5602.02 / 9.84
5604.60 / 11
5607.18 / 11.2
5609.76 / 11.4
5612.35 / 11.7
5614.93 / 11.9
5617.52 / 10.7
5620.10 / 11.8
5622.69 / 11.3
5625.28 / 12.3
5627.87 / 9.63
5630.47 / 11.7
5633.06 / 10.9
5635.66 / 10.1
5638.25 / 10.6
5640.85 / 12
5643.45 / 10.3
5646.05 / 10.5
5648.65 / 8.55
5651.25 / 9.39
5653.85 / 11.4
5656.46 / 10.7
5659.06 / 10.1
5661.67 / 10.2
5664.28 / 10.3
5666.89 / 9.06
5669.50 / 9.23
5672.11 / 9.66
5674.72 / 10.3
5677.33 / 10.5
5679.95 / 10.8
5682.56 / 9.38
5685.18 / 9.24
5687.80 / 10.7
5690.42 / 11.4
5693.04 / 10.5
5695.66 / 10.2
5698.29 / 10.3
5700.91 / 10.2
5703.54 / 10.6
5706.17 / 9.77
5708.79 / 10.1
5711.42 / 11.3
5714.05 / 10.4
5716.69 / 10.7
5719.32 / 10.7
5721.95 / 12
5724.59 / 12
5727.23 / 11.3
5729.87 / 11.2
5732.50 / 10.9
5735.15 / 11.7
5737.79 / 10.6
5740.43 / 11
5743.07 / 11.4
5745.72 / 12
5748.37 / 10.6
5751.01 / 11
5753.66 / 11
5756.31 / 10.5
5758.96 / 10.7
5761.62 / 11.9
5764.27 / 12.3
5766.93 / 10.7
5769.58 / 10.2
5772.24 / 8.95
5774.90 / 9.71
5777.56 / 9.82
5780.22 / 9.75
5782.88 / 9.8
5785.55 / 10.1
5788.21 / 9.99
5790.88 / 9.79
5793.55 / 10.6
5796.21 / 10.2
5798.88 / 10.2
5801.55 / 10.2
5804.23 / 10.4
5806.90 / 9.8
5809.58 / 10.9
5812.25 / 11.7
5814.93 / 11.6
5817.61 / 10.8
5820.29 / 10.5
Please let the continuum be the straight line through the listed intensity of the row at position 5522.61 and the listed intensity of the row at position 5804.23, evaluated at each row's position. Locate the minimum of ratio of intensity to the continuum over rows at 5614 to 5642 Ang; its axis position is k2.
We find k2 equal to 5627.87 Ang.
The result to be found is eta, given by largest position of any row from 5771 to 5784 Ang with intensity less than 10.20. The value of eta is 5782.88 Ang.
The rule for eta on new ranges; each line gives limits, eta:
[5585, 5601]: 5596.86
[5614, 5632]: 5627.87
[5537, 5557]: 5545.55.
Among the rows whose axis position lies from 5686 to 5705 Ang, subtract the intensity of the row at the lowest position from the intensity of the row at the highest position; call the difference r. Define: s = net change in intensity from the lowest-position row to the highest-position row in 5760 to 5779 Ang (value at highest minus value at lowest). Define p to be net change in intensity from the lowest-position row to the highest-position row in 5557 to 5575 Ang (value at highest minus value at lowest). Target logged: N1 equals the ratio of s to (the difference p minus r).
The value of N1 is 3.0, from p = -0.8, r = -0.1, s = -2.1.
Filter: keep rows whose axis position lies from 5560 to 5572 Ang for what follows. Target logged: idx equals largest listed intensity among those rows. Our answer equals 12.4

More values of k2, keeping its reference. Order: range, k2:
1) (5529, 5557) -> 5535.34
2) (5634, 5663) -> 5648.65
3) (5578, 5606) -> 5596.86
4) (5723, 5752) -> 5737.79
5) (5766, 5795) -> 5772.24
